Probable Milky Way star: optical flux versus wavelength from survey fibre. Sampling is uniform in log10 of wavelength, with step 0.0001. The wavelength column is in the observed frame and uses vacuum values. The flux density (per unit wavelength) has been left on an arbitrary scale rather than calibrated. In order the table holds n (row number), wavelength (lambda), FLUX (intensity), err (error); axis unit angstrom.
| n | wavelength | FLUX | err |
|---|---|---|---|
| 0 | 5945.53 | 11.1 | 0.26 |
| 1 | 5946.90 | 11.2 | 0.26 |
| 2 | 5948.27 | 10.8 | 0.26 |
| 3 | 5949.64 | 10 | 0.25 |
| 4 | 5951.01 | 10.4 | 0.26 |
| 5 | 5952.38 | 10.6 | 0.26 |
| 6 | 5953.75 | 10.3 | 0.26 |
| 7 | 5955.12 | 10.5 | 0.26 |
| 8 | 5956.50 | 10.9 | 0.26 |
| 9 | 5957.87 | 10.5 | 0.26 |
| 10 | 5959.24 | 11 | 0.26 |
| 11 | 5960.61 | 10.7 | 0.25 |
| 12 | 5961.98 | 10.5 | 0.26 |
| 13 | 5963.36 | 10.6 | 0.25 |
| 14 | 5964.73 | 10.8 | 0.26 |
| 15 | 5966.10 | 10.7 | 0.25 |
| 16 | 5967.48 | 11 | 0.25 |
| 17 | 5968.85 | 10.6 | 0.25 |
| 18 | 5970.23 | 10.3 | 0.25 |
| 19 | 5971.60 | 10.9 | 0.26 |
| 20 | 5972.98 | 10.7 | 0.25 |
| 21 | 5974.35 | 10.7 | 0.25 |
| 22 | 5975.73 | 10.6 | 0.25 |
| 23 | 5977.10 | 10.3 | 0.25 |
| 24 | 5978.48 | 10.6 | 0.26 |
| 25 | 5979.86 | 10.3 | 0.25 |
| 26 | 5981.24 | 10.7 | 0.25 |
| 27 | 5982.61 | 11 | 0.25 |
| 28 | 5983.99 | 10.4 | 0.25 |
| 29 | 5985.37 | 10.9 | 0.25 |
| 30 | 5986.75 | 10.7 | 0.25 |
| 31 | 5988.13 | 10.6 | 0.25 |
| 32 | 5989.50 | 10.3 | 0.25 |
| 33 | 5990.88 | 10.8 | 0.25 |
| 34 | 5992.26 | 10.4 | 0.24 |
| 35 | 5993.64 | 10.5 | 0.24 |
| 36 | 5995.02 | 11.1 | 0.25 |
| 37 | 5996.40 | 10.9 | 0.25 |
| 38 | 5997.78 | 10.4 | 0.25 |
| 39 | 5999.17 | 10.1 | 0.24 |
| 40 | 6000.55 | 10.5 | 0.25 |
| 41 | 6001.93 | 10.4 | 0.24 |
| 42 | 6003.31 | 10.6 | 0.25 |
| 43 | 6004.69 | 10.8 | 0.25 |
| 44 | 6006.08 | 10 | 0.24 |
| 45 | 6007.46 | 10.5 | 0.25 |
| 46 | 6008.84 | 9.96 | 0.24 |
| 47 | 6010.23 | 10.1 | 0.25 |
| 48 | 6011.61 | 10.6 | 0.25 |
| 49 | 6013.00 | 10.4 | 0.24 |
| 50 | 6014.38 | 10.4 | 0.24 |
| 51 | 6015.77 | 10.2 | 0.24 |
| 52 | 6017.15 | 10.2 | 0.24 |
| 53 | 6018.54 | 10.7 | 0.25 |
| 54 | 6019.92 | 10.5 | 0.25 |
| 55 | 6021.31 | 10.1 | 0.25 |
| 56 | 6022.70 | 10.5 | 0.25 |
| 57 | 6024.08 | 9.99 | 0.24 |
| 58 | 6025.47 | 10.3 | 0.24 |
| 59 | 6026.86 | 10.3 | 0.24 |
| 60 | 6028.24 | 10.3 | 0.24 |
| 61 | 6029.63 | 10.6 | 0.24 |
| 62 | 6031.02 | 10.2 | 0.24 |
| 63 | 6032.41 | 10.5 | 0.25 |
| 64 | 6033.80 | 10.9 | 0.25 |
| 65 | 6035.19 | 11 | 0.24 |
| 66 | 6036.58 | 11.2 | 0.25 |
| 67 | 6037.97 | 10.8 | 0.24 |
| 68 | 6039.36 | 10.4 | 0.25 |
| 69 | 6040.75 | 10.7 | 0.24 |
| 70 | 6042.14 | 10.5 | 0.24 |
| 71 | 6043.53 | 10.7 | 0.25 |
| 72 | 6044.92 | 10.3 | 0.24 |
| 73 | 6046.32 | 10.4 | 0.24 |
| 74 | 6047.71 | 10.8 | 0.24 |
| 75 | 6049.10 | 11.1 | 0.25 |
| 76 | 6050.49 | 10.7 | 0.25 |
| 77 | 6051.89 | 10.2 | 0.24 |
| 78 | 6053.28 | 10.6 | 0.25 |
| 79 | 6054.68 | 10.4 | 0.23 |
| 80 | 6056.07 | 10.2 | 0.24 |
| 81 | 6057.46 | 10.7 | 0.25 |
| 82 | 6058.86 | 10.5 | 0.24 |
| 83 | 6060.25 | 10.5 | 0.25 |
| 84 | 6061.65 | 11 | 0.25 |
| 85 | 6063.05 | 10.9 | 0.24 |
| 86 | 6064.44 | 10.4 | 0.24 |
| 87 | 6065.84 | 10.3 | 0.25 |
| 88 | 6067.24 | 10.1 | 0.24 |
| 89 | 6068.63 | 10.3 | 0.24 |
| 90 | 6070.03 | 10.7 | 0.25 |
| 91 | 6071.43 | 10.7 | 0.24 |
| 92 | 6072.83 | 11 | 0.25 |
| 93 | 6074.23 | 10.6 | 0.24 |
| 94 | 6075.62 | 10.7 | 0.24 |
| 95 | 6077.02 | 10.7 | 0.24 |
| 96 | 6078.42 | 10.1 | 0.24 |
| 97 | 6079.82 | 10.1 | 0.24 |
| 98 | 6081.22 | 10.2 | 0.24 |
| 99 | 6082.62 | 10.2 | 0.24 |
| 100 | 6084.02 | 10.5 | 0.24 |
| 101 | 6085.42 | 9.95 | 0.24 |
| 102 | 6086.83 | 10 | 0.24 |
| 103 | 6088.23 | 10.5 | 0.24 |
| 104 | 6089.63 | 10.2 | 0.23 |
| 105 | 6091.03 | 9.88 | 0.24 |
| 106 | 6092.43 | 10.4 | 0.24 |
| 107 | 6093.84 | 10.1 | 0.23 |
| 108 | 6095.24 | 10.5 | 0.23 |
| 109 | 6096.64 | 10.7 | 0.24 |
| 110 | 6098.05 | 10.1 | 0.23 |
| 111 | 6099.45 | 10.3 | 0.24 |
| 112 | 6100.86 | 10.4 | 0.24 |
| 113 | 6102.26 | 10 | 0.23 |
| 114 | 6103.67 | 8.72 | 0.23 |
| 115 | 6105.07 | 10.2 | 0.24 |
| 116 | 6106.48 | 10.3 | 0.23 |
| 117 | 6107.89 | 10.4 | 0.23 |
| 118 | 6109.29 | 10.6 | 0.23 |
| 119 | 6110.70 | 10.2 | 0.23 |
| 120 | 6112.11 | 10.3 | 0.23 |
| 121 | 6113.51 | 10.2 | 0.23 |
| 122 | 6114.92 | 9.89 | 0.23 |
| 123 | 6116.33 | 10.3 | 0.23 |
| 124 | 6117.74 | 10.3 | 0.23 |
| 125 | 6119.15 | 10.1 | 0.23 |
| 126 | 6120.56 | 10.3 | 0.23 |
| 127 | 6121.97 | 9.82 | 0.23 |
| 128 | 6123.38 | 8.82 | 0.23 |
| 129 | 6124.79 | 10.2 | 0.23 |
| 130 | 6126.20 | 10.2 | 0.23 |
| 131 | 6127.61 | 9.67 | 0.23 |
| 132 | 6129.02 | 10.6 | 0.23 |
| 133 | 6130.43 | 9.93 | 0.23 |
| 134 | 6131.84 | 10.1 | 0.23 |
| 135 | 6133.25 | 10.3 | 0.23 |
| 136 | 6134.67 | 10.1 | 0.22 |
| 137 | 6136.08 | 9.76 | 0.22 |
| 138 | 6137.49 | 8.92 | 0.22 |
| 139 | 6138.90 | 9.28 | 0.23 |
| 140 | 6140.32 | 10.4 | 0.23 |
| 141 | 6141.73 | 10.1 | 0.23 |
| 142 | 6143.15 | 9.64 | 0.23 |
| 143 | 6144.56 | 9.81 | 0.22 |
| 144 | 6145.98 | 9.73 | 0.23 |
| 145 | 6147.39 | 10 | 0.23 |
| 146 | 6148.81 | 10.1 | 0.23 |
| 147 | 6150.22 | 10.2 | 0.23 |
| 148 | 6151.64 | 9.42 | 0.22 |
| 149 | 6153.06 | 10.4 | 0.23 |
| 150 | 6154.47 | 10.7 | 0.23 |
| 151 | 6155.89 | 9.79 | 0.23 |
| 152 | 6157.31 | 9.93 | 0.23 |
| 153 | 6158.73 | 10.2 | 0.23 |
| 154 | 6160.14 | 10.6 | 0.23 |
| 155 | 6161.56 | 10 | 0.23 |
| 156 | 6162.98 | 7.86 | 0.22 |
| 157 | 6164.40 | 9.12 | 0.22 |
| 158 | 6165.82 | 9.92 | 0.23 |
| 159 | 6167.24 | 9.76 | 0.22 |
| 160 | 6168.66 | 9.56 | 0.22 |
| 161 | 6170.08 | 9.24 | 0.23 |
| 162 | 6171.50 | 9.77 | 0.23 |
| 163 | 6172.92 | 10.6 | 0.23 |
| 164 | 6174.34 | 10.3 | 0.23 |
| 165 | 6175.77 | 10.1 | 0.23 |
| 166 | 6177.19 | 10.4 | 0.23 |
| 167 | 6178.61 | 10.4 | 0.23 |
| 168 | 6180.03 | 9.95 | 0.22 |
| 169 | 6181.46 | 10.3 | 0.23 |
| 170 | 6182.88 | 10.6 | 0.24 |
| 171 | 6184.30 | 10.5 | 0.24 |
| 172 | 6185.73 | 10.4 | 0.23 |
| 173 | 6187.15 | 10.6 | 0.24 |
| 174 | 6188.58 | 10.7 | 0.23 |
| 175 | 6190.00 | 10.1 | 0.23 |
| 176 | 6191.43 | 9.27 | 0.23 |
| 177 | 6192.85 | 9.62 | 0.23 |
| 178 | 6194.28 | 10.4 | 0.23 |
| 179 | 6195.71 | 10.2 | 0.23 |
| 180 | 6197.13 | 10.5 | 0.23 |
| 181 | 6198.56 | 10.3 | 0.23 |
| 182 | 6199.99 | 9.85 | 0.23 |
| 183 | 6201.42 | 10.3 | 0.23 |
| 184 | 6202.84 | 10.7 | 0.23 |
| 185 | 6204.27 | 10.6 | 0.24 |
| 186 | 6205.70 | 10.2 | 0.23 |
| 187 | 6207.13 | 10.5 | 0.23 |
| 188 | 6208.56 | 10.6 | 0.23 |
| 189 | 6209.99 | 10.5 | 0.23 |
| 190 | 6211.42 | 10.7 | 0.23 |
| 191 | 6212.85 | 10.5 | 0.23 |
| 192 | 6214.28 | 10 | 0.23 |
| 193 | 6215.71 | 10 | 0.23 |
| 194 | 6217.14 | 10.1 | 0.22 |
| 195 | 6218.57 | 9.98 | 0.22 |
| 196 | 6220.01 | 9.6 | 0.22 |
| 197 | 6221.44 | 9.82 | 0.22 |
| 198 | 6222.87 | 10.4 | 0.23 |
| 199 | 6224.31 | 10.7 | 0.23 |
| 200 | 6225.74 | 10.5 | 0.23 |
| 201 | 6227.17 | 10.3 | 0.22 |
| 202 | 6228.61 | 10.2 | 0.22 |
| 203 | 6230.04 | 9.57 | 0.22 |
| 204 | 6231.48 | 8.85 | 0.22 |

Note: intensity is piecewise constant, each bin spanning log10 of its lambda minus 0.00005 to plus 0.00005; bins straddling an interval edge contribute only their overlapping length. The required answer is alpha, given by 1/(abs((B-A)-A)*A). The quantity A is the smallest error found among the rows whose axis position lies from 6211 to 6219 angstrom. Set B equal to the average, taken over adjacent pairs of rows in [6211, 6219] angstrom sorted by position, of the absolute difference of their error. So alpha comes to 10.4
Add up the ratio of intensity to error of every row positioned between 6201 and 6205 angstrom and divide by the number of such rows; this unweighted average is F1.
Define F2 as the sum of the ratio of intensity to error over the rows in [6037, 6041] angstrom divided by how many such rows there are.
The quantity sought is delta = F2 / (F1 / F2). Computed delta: 42.3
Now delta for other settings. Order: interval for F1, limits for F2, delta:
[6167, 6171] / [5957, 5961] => 41.0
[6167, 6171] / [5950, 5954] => 37.7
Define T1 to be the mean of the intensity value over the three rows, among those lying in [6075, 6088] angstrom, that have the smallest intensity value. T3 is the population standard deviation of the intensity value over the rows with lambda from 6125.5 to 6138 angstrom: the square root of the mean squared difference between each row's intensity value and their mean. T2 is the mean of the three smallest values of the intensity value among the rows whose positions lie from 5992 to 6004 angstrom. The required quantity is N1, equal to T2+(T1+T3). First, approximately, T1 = 10.0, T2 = 10.3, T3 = 0.451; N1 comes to 20.8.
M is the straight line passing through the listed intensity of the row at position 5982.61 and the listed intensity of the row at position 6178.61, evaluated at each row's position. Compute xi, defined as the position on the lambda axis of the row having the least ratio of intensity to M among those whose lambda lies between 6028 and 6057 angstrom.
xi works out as 6031.02 angstrom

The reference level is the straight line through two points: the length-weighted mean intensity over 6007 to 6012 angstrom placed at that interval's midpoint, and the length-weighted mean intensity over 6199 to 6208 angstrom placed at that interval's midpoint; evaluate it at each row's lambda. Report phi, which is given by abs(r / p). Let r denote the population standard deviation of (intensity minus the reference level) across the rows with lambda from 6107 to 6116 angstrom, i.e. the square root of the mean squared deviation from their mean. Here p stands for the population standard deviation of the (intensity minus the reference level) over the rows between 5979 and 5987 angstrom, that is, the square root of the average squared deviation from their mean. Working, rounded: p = 0.25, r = 0.22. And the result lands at 0.9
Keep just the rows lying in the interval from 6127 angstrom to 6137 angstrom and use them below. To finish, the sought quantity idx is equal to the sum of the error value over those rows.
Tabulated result 1.59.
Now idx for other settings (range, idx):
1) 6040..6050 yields 1.70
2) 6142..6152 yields 1.59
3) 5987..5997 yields 1.73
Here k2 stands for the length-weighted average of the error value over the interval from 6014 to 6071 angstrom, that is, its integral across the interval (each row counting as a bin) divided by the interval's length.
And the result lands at 0.244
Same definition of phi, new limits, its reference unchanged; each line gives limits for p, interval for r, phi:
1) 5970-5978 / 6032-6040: 1.3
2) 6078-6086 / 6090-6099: 1.7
